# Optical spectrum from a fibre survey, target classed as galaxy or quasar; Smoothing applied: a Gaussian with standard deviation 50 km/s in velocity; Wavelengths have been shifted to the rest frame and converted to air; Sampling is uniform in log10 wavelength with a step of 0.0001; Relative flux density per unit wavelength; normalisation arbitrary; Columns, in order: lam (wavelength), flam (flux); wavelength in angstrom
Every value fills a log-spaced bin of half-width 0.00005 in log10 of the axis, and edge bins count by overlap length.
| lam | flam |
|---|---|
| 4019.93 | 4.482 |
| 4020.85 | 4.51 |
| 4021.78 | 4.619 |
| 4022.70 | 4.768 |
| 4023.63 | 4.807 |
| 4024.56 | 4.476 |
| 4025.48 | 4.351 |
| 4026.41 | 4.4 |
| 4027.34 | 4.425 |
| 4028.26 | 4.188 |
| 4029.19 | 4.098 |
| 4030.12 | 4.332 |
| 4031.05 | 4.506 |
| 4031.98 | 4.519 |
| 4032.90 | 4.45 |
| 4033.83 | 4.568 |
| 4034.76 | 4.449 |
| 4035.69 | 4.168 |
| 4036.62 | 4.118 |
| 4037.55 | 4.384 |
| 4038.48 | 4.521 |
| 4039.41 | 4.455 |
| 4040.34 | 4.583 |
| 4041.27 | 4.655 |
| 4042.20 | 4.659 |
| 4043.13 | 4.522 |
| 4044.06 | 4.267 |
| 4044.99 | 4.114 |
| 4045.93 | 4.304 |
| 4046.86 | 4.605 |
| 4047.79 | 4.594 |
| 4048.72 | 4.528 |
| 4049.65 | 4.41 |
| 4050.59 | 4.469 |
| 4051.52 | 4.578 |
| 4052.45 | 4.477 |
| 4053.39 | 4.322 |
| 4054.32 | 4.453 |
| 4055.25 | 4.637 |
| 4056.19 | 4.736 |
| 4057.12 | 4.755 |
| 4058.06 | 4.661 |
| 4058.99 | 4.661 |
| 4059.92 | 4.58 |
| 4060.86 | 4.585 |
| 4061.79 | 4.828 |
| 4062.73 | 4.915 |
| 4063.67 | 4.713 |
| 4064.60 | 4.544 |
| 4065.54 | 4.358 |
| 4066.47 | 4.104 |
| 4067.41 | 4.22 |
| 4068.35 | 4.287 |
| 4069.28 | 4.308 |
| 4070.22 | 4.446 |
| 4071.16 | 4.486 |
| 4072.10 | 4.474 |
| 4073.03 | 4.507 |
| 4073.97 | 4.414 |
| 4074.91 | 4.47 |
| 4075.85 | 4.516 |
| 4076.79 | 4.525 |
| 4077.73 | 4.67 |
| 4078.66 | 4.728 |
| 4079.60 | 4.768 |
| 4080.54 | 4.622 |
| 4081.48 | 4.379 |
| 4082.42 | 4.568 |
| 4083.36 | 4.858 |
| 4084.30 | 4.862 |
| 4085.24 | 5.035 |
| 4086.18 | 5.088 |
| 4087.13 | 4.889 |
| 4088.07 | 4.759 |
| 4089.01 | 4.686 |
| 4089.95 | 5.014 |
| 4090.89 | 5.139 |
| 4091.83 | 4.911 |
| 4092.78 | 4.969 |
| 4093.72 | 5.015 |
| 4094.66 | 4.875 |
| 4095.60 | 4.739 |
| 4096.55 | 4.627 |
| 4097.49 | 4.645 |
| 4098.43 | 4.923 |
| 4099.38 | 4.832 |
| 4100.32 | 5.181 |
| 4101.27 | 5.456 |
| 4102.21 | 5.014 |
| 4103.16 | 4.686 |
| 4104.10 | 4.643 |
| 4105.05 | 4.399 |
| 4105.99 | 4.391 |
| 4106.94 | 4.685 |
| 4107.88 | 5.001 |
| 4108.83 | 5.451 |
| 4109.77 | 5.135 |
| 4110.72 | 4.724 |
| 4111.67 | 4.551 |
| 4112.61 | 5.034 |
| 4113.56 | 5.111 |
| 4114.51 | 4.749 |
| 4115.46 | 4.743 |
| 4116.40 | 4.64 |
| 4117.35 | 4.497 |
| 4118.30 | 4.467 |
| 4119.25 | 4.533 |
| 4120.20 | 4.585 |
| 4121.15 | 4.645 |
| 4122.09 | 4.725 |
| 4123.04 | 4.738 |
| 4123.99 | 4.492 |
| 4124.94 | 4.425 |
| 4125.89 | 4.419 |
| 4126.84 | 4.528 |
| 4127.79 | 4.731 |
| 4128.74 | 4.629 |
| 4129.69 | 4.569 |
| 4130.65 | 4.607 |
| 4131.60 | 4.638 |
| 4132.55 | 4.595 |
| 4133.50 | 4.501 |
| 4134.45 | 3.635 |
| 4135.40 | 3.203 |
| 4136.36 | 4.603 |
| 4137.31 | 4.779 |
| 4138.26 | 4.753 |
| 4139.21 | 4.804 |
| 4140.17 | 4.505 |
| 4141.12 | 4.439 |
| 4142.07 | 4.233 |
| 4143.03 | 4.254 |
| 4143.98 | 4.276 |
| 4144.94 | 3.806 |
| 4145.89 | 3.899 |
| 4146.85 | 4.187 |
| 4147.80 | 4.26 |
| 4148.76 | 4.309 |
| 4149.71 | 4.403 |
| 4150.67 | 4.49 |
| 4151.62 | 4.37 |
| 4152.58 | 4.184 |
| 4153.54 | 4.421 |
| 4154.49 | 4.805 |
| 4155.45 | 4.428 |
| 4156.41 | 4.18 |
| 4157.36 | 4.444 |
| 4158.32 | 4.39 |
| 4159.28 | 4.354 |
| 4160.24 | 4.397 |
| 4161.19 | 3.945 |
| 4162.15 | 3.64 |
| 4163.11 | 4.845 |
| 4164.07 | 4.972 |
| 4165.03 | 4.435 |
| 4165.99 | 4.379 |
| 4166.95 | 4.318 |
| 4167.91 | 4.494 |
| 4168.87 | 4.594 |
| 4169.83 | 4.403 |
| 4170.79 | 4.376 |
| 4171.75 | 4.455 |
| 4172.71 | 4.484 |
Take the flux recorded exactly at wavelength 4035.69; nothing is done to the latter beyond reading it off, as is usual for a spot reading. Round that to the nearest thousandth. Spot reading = 4.168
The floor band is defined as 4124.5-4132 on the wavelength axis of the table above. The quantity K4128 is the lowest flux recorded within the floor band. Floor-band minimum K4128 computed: 4.419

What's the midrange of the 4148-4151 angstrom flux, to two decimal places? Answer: 4.40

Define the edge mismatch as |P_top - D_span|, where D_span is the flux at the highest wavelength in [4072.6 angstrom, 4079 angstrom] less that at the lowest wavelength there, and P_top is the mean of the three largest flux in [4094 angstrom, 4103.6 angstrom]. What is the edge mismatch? 5.00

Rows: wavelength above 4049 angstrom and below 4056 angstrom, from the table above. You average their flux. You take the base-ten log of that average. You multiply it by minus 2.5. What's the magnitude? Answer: -1.63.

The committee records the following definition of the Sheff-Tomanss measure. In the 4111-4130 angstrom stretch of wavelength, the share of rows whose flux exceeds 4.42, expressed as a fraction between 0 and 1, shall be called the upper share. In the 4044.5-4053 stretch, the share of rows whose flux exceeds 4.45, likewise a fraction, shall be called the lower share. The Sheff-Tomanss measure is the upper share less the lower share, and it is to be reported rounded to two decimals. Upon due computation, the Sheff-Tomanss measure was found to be 0.28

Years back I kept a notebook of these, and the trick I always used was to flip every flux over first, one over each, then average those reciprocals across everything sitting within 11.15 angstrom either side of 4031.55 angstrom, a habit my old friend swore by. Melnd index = 0.225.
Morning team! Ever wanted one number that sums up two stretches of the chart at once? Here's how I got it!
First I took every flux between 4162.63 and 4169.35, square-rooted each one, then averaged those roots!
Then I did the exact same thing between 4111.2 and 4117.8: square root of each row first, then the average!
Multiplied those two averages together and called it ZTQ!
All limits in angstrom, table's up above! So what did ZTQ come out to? 4.67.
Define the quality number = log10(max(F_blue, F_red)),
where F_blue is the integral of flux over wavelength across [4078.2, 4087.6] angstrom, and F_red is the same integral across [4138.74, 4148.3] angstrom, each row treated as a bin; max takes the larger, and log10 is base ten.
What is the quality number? 1.65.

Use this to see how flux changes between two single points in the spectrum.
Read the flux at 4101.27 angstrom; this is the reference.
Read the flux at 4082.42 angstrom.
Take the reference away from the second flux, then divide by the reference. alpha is -0.16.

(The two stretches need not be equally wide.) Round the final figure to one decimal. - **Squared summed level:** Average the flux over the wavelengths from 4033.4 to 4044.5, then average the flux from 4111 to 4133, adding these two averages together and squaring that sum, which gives 82.5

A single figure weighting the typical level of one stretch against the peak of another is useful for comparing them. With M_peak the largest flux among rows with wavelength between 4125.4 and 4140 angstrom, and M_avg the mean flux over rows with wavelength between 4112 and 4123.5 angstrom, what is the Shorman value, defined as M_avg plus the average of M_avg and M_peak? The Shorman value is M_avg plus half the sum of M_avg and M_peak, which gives 9.46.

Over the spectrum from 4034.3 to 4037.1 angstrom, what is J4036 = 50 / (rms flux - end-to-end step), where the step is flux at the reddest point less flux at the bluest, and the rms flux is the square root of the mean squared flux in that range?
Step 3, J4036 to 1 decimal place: 10.9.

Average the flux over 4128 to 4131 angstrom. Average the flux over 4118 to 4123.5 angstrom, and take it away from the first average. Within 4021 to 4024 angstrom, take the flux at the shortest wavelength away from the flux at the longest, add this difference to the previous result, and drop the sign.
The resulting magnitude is 0.17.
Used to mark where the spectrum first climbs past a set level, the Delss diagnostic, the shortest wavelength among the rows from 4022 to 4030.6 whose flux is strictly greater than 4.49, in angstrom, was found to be 4022.70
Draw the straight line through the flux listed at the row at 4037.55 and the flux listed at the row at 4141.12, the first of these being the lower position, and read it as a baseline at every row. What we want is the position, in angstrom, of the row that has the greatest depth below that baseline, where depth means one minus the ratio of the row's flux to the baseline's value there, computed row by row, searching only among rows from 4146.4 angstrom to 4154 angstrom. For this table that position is 4152.58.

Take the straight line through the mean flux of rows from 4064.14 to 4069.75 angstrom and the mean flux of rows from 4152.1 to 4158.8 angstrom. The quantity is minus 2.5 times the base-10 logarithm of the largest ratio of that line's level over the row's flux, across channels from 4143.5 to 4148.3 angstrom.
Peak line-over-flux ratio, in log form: -0.156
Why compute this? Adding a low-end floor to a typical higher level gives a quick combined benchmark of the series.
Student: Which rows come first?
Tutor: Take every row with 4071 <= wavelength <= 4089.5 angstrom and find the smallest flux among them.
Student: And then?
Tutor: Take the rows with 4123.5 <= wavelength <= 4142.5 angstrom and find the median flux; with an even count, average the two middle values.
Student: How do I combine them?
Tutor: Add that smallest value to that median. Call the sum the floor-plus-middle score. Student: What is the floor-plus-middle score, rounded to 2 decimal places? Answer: 8.93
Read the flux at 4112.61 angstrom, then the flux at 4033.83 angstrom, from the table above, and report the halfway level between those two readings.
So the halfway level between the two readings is 4.8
